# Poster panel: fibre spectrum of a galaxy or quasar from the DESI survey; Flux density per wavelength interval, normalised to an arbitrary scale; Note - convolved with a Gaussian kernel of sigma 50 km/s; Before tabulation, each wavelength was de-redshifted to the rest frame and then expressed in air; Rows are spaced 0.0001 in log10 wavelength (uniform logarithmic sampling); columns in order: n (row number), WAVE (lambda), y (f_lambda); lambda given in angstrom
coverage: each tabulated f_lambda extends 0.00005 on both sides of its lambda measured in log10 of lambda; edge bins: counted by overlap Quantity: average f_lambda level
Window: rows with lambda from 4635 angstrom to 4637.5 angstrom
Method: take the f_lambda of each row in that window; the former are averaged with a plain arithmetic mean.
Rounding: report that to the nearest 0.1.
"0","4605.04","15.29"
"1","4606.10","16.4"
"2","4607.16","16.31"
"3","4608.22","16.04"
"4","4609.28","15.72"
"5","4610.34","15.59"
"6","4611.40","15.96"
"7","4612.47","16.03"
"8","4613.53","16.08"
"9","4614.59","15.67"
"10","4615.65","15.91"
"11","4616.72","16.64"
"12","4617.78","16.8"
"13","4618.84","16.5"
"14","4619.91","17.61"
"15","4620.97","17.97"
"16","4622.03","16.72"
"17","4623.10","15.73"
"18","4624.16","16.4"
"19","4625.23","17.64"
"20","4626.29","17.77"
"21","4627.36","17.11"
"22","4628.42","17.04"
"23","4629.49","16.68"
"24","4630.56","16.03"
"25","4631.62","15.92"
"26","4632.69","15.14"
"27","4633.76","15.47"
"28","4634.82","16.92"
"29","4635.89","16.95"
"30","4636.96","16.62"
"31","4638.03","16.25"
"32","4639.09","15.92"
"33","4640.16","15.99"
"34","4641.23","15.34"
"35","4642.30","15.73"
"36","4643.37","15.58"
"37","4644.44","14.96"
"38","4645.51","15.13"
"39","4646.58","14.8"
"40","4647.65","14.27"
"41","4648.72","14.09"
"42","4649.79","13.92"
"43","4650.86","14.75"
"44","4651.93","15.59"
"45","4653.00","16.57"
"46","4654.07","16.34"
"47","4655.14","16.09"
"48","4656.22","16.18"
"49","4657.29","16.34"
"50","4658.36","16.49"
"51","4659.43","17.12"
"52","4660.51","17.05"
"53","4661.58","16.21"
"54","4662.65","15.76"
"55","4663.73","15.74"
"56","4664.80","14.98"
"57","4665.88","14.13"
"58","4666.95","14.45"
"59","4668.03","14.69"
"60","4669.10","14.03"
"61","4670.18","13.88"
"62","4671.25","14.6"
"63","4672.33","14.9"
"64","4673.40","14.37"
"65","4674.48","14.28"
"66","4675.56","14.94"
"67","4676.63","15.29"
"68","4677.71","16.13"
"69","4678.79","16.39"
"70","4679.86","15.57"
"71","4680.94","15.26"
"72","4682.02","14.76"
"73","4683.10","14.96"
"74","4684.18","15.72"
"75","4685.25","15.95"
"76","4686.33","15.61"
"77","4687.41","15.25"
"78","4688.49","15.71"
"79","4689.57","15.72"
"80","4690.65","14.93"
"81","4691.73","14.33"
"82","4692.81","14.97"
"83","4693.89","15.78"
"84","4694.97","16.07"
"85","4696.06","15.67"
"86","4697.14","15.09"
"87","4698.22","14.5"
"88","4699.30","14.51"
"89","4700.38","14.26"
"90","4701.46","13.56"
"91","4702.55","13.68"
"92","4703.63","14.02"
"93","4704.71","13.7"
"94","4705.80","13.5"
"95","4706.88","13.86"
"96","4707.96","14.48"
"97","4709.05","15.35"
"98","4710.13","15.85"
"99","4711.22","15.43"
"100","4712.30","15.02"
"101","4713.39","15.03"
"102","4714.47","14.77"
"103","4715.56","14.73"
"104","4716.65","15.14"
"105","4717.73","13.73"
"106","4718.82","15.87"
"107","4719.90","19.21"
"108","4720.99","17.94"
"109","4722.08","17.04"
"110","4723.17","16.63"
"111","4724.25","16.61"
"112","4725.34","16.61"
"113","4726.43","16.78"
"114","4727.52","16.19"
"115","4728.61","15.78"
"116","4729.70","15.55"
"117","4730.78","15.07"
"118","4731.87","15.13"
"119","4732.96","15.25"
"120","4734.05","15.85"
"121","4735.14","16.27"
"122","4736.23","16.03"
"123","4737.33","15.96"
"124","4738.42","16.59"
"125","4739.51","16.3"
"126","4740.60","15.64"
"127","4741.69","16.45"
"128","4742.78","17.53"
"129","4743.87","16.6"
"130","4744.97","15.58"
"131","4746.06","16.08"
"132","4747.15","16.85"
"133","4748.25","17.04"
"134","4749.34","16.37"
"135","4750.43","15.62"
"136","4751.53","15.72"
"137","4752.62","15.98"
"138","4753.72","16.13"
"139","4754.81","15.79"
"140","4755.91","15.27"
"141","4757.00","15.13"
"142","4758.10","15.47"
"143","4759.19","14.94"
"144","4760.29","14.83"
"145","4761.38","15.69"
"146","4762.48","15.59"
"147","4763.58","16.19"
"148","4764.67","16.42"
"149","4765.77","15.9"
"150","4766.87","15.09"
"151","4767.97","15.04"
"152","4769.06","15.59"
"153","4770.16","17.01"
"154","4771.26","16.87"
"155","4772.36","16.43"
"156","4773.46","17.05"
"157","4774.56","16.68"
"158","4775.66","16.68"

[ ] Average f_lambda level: 16.8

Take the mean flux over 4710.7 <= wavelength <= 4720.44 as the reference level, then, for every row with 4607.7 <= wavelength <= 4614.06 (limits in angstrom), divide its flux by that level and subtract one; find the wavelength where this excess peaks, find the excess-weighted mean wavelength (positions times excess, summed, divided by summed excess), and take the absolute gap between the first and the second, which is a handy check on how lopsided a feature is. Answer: 2.4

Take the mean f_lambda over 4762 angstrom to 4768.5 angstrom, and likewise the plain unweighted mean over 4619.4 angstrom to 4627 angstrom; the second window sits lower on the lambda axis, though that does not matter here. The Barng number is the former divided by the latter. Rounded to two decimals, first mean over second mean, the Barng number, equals 0.92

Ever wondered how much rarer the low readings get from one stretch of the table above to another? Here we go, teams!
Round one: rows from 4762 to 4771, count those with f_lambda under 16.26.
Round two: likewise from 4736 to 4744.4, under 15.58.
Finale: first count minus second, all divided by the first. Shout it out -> 1.0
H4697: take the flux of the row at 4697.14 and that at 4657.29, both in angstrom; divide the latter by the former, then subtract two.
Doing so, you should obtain -0.92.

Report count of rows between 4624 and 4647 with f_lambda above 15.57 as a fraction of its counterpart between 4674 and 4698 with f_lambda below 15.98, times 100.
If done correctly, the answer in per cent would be 84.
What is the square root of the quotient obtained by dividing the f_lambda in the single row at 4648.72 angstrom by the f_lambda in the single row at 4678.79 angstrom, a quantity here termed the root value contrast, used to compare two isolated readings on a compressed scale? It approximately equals 0.93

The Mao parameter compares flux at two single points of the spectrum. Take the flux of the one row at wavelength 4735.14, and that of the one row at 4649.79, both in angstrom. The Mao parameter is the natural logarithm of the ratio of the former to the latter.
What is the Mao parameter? 0.16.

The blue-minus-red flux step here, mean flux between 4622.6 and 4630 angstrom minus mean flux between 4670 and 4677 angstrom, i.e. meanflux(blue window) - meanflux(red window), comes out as 2.3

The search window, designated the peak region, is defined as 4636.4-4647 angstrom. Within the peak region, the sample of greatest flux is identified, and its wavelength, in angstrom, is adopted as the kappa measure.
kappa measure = 4636.96 angstrom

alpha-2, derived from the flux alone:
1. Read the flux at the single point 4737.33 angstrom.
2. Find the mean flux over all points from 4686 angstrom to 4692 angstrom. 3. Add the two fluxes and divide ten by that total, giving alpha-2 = 0.320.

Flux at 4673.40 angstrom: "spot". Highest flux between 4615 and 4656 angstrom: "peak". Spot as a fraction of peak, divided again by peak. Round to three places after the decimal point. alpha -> 0.045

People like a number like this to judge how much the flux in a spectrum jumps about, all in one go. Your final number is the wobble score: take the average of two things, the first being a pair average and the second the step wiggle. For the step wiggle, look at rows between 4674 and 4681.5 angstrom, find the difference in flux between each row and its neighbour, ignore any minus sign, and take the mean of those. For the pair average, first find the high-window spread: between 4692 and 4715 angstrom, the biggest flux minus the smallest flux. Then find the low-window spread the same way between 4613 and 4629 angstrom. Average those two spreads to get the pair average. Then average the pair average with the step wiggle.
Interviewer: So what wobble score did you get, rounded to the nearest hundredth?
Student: 1.49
